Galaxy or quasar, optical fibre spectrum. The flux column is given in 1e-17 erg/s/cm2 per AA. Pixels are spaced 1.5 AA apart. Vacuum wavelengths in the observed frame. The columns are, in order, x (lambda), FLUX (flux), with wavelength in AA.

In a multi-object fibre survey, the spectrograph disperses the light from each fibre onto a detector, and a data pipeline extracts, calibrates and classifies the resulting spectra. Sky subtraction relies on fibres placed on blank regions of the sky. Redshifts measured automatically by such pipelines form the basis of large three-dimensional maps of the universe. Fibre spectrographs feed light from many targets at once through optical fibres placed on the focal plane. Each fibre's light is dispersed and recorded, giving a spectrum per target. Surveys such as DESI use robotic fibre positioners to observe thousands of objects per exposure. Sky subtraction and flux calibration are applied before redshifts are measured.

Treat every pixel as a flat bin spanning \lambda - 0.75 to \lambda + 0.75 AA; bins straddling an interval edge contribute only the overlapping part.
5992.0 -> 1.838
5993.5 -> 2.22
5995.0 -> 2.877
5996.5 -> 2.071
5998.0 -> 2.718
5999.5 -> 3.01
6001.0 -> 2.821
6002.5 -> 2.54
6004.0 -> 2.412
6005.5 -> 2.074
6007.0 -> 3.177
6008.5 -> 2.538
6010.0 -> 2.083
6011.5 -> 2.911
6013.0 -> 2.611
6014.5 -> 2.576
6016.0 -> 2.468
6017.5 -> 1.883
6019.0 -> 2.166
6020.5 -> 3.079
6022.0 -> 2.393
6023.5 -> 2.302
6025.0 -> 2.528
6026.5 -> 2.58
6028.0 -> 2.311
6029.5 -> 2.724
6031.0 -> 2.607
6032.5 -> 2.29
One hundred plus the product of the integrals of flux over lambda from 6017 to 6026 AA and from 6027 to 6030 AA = 263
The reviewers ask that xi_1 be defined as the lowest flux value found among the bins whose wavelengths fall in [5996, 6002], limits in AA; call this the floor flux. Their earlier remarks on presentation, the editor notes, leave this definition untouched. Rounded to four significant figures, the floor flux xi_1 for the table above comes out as 2.071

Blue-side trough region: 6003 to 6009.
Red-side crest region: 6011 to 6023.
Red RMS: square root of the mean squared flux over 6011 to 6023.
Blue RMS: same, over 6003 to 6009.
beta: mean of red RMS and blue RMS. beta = 2.56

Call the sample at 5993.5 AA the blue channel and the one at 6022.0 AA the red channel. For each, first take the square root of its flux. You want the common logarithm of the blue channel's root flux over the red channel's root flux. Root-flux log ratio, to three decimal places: -0.016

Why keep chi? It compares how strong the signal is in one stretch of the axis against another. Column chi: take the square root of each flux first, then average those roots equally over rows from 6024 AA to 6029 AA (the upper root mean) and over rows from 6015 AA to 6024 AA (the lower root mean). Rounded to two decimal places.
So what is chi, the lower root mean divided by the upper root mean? 0.98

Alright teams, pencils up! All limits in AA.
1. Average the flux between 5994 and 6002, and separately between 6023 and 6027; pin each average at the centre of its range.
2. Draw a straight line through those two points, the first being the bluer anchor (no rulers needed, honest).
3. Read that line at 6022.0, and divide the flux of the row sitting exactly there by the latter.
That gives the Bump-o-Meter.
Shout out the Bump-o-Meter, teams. 0.96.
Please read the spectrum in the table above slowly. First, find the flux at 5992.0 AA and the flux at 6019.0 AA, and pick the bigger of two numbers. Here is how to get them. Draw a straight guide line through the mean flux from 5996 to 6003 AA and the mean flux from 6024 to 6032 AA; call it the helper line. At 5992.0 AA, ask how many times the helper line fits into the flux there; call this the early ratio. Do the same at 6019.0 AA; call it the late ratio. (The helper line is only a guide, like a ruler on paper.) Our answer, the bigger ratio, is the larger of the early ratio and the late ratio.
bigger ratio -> 0.84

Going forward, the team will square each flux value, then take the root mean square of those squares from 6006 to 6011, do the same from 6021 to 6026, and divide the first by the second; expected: 1.26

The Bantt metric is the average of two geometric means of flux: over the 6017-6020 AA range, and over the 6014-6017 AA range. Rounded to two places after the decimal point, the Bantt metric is 2.27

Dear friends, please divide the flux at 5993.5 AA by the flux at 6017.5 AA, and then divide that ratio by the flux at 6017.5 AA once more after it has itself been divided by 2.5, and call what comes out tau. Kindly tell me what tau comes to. 1.6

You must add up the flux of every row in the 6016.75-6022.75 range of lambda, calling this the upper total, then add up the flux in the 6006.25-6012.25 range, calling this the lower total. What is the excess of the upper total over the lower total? -1.2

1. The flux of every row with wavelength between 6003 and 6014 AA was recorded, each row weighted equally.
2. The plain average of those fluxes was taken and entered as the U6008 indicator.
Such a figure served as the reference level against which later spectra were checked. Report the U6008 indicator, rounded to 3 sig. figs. 2.54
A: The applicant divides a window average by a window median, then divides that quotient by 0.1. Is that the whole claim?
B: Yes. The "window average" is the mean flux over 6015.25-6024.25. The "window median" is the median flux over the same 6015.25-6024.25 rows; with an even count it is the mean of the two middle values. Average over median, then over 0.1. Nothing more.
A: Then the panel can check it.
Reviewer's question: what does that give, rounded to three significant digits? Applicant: 10.1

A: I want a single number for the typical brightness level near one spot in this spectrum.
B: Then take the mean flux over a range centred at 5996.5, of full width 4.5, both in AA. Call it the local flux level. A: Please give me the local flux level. 2.56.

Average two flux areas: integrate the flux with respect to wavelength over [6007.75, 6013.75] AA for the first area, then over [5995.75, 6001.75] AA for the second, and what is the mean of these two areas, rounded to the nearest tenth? 15.6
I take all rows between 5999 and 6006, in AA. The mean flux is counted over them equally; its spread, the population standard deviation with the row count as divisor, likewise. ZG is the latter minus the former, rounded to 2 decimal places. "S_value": -2.25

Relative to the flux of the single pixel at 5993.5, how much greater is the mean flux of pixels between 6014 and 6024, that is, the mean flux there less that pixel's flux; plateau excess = 0.19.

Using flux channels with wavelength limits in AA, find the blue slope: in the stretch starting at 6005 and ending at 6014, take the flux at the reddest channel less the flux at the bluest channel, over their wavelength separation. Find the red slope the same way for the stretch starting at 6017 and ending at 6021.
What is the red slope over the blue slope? 5.6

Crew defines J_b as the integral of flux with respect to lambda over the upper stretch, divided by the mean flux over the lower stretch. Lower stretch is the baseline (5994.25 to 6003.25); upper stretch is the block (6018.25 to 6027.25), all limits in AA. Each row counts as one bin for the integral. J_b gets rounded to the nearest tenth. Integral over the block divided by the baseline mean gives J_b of 8.4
